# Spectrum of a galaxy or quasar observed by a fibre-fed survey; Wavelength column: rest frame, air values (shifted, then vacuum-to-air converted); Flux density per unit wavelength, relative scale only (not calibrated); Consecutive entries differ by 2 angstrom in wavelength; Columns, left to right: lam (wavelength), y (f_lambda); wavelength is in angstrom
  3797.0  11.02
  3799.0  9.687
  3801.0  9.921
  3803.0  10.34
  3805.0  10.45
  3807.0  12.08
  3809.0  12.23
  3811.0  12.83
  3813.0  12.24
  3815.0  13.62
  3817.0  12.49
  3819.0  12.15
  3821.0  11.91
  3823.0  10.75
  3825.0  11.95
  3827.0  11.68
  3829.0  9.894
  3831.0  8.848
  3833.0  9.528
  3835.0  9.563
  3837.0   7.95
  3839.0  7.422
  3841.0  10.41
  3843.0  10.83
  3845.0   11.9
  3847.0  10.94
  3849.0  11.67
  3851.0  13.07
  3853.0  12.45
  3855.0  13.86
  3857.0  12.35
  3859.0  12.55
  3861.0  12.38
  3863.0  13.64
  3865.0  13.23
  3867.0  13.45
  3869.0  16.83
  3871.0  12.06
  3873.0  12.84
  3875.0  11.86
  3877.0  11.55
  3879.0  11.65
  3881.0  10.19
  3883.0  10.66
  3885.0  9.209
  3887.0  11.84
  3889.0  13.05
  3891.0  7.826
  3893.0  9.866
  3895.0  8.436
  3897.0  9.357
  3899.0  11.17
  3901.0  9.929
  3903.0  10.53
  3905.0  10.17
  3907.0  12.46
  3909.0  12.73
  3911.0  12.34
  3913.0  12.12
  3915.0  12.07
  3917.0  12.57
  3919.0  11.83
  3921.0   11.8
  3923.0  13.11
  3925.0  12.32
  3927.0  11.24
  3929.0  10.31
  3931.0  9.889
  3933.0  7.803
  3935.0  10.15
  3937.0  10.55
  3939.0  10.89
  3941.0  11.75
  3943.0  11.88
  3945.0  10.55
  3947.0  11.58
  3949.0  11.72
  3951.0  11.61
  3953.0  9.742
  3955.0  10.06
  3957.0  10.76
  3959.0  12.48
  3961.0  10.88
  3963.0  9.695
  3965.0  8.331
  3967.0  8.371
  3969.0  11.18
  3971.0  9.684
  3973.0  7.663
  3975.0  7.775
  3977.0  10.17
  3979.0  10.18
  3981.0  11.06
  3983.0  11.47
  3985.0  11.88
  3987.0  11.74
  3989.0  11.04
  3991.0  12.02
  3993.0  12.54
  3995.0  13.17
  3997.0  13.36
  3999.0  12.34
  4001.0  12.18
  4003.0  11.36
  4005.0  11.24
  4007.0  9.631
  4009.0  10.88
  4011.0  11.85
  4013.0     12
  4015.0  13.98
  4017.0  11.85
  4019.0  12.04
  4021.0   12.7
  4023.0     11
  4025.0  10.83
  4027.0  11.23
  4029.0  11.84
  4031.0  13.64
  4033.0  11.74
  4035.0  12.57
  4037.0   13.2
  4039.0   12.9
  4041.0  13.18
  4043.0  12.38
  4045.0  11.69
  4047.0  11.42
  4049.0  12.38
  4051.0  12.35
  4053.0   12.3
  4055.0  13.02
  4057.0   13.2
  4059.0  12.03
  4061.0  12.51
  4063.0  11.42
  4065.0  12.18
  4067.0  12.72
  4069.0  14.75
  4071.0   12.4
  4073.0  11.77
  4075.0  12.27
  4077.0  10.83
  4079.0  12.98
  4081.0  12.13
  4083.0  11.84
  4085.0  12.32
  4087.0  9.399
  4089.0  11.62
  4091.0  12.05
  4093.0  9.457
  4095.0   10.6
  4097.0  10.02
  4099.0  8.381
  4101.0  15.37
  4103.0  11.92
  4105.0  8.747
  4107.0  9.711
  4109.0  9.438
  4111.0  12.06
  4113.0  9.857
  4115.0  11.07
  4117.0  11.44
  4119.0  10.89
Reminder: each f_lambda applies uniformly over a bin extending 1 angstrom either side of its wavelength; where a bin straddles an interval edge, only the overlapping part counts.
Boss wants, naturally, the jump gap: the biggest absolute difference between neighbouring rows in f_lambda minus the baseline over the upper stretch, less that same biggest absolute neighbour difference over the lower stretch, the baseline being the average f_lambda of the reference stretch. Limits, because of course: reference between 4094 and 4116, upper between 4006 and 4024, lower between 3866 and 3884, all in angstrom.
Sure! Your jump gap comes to -2.6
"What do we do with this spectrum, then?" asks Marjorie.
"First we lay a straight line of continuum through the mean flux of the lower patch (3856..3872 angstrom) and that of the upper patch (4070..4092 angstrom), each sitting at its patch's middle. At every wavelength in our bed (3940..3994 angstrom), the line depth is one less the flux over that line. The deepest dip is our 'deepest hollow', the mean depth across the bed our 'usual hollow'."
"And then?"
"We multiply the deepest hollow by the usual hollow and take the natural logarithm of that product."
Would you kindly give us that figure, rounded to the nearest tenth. -2.8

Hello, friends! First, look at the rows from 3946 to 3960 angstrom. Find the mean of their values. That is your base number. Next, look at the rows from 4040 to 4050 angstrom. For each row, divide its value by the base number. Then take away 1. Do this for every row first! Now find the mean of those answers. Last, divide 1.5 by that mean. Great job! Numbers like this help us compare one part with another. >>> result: 16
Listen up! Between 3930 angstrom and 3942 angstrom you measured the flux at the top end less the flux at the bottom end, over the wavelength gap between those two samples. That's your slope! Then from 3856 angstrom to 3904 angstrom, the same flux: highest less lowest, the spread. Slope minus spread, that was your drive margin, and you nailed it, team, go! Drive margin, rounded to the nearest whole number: -9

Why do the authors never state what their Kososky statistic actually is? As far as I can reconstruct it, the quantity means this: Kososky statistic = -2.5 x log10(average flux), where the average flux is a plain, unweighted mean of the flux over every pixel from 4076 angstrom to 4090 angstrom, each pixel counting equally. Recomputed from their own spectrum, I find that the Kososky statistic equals -2.66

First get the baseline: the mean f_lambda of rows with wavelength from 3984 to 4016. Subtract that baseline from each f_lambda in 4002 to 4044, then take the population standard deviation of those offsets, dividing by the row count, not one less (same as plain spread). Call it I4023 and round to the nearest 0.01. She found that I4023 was 1.03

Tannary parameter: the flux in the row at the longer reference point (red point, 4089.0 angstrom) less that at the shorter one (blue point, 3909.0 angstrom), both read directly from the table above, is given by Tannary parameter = -1.1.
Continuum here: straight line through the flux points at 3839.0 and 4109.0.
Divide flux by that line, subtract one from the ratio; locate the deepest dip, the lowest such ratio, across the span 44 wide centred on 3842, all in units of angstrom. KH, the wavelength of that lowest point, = 3839.0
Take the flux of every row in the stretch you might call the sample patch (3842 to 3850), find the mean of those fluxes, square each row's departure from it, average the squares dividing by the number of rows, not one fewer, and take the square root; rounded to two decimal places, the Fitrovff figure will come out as 0.46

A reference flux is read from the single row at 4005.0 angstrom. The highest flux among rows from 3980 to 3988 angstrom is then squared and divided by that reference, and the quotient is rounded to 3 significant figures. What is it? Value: 12.6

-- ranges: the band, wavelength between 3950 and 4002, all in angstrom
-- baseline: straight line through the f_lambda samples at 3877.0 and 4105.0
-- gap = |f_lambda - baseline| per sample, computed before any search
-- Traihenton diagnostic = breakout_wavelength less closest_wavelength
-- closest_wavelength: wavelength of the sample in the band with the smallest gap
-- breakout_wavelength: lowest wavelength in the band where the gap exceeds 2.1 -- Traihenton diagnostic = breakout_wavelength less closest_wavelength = -14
